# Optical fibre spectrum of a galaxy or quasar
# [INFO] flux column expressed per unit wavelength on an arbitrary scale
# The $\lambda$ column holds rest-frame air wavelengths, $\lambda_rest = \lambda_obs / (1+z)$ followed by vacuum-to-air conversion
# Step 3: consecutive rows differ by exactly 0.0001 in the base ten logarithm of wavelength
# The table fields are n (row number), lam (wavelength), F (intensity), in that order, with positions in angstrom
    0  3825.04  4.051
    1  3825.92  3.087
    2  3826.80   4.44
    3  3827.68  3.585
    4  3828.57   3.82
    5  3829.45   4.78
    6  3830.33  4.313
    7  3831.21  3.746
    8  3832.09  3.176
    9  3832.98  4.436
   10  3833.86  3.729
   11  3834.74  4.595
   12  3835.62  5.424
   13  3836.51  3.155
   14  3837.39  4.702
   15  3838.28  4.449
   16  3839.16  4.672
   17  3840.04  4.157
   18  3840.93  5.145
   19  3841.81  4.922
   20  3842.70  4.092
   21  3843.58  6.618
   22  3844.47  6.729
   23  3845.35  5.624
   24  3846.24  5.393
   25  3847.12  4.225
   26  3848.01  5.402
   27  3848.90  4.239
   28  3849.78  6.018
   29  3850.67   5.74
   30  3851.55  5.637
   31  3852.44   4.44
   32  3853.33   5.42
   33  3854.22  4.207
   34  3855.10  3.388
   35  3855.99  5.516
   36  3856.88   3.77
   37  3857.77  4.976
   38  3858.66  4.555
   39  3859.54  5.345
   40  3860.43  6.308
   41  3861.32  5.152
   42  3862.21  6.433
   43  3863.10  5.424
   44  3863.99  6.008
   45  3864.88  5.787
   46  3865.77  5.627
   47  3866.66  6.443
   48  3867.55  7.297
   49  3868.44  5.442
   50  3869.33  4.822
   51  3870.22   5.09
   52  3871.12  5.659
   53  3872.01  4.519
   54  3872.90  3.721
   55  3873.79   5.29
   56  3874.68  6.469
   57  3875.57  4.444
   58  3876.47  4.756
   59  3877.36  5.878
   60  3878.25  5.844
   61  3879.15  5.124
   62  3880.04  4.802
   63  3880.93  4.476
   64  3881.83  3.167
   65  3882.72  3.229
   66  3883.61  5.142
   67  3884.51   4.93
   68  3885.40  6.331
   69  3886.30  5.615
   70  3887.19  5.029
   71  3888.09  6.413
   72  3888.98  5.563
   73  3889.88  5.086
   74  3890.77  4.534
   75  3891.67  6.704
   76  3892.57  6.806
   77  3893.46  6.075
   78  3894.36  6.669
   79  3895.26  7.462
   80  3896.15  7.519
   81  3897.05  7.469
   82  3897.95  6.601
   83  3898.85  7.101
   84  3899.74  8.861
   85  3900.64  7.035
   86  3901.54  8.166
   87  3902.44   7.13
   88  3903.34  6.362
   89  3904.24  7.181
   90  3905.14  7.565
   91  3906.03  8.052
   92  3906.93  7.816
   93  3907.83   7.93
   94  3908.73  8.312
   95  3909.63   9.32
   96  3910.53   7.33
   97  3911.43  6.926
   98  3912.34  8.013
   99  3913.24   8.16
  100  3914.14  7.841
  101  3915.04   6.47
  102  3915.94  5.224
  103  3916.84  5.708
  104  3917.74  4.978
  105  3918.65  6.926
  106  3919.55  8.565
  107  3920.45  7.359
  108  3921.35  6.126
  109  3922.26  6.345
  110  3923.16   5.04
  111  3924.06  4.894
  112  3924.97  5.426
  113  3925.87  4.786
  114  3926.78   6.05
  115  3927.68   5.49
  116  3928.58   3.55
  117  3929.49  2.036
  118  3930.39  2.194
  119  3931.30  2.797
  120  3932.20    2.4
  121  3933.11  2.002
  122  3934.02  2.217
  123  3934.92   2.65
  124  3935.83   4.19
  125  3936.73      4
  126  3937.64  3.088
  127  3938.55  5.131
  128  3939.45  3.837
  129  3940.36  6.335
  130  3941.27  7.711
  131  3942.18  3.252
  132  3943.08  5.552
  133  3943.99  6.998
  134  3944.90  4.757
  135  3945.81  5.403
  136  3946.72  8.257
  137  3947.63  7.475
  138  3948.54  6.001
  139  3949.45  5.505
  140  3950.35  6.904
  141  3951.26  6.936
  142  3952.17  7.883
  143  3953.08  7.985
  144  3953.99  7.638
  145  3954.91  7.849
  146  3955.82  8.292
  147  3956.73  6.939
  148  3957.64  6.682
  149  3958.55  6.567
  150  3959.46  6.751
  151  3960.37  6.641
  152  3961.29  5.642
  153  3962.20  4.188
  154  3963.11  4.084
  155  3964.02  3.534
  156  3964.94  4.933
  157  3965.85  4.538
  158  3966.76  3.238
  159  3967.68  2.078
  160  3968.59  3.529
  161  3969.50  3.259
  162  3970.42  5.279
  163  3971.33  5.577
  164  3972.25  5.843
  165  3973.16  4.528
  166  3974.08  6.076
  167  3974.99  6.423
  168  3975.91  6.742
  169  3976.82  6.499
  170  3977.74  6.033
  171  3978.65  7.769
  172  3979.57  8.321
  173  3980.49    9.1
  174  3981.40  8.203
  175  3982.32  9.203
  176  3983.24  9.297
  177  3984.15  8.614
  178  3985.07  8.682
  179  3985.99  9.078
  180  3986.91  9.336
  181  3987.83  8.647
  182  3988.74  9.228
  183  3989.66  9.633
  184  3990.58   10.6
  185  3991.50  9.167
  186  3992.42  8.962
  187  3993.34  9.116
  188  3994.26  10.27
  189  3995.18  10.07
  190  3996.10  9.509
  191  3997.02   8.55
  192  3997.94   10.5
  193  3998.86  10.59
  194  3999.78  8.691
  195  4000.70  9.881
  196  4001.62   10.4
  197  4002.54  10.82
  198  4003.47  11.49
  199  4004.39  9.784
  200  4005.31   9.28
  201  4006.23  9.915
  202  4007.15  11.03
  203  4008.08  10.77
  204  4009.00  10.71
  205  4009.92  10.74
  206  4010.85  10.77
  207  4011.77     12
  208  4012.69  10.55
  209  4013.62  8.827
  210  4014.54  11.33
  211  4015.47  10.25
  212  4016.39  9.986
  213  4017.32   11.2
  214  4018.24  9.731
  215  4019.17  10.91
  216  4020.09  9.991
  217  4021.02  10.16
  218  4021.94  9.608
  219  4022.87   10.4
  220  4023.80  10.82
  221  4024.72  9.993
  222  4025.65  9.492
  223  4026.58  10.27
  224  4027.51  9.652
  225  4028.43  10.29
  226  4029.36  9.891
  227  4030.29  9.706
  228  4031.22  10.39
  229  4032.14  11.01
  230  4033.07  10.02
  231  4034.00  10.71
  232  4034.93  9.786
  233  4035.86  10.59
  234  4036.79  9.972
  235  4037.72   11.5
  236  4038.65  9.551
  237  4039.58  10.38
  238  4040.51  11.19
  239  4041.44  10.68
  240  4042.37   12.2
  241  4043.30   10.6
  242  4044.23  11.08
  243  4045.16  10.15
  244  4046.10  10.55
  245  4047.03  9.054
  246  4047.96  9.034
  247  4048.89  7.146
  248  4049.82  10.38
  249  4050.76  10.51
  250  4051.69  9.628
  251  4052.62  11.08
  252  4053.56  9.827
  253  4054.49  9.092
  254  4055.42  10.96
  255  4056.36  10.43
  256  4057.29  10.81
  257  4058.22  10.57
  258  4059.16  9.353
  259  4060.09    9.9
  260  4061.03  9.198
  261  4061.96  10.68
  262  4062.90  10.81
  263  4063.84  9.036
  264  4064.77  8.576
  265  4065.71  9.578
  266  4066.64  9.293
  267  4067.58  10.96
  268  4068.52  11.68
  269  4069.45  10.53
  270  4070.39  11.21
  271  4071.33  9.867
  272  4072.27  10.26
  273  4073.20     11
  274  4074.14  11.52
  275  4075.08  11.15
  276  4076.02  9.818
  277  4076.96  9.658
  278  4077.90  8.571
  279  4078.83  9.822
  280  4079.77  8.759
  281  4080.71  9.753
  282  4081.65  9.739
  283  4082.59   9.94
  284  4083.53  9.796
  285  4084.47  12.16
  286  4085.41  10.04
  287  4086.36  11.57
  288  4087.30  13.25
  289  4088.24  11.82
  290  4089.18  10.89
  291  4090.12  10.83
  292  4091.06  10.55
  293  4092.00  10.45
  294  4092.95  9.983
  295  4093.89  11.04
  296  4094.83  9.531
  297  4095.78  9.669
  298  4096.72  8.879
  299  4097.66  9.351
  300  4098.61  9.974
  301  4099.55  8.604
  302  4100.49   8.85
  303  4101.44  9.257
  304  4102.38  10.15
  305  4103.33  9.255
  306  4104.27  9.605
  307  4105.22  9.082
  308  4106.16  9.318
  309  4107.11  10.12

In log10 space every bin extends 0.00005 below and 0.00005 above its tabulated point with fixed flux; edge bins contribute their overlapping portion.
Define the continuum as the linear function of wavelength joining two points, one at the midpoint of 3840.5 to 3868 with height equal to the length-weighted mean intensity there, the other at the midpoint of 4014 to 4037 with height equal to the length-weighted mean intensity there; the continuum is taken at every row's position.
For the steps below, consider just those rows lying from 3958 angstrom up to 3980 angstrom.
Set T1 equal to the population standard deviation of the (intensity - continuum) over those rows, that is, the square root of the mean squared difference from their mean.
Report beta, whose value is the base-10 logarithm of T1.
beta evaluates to 0.17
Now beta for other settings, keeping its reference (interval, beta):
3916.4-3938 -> 0.29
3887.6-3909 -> -0.05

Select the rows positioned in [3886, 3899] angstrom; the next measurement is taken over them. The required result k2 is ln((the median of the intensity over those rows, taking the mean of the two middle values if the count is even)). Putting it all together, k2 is 1.9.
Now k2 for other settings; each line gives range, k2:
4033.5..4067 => 2.3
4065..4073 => 2.3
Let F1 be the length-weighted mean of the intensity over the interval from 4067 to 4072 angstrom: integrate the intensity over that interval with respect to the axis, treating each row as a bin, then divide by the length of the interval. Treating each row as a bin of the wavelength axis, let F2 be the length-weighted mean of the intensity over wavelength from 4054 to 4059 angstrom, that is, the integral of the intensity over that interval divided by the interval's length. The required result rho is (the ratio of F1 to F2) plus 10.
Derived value 11.0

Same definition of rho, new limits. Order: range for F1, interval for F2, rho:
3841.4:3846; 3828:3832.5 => 11.4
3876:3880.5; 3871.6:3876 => 11.1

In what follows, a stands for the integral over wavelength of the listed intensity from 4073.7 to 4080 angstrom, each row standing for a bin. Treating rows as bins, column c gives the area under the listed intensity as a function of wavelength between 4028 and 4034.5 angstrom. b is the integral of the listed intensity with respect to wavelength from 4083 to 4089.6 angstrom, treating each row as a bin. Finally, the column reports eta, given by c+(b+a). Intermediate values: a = 63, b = 75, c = 67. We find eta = 204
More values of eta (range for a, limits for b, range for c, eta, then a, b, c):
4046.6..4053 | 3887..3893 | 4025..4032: 166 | 61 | 35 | 70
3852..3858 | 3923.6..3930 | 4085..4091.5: 130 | 27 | 29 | 73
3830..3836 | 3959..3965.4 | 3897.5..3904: 105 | 25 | 33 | 48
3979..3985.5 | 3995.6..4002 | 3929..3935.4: 134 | 57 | 62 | 15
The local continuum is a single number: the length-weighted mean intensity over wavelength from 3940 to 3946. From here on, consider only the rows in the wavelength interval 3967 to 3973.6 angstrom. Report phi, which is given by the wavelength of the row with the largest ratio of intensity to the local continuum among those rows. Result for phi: 3972.25 angstrom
